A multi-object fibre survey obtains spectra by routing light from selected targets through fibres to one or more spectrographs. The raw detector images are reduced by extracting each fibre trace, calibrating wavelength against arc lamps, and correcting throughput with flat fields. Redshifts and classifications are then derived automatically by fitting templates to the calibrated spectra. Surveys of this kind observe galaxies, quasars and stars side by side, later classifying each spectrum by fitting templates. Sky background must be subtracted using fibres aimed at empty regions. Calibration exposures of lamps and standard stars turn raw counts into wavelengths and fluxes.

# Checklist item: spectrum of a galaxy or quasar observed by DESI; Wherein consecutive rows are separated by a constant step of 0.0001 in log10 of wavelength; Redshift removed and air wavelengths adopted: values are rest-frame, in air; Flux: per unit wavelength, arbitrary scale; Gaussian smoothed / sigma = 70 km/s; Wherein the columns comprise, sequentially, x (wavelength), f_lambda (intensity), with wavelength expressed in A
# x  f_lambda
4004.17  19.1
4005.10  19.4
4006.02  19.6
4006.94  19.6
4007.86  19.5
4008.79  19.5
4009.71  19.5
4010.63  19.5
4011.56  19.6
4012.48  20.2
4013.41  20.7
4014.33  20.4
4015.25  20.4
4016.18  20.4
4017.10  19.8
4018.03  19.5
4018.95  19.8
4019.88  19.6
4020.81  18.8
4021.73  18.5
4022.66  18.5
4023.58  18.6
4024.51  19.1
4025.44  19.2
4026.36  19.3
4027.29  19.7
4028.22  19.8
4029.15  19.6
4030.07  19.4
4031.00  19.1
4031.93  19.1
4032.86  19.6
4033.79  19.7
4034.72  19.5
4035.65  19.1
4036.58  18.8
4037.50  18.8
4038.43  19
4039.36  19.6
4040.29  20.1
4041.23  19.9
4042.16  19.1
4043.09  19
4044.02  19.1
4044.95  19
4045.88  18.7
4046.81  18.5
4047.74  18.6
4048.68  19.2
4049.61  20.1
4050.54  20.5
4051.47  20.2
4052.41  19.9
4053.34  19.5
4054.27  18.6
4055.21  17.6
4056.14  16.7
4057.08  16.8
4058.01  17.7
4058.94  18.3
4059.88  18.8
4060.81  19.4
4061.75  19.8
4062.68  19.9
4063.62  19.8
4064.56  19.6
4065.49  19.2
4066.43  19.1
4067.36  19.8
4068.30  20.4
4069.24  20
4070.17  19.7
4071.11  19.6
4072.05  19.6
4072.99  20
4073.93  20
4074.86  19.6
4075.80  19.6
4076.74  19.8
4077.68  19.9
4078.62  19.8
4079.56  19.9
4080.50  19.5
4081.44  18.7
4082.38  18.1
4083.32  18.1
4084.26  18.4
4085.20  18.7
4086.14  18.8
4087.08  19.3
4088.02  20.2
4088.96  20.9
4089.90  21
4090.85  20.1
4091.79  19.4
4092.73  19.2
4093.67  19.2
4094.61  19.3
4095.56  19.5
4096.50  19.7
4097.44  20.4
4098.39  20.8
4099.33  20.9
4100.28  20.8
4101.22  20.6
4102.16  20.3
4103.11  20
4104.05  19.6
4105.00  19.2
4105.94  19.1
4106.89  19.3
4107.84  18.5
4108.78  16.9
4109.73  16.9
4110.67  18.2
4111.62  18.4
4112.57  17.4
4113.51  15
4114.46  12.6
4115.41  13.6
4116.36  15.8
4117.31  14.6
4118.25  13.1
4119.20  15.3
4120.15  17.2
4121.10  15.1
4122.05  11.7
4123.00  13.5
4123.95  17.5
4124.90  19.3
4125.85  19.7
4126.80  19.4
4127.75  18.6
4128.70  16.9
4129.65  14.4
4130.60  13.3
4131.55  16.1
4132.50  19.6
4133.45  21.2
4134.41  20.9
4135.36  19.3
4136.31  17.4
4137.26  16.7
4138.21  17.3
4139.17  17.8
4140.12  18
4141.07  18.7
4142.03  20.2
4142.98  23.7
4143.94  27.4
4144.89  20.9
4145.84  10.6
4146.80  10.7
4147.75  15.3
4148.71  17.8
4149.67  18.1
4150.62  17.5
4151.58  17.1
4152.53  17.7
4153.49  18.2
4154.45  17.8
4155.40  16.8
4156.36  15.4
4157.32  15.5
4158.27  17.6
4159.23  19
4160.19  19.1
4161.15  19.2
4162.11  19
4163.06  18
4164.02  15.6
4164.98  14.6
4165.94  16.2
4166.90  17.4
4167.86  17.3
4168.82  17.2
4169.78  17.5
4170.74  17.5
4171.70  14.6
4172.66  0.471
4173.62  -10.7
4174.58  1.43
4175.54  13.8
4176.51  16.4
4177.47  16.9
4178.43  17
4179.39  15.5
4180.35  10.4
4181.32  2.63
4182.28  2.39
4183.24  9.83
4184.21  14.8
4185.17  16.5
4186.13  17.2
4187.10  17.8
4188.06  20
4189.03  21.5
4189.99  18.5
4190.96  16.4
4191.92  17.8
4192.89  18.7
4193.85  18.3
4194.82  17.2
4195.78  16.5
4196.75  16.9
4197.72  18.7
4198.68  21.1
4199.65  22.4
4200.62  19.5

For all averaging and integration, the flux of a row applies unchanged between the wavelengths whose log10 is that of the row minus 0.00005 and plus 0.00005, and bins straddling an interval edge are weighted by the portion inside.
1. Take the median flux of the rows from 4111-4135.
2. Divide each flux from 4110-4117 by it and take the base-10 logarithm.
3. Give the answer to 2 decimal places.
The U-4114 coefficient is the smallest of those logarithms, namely -0.11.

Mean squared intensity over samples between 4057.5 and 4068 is 370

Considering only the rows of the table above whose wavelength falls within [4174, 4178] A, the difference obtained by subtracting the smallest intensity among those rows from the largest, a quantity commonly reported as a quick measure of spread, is 15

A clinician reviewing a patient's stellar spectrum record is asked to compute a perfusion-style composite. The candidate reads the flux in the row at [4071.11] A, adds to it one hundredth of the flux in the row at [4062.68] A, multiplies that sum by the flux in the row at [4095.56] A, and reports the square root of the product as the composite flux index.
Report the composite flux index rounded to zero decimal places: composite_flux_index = 20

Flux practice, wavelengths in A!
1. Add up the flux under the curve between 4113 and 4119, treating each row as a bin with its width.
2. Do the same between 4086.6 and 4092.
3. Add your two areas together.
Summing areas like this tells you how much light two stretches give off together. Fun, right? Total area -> 194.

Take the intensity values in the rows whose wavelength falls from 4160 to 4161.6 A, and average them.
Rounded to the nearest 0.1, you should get 19.1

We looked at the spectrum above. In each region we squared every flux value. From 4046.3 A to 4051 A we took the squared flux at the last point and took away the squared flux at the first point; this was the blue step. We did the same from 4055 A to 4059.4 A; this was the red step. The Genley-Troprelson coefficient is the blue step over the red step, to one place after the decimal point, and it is 3.1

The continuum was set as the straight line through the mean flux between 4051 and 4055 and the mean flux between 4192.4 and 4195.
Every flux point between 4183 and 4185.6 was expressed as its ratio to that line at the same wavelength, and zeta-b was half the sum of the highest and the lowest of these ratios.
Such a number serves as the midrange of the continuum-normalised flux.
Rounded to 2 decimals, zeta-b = 0.72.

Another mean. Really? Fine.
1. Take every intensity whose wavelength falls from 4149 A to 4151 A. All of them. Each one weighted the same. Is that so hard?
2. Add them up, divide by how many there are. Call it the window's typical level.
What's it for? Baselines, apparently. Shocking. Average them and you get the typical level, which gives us 17.8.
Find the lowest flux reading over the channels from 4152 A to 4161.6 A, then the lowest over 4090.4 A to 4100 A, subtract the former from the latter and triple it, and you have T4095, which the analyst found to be 11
